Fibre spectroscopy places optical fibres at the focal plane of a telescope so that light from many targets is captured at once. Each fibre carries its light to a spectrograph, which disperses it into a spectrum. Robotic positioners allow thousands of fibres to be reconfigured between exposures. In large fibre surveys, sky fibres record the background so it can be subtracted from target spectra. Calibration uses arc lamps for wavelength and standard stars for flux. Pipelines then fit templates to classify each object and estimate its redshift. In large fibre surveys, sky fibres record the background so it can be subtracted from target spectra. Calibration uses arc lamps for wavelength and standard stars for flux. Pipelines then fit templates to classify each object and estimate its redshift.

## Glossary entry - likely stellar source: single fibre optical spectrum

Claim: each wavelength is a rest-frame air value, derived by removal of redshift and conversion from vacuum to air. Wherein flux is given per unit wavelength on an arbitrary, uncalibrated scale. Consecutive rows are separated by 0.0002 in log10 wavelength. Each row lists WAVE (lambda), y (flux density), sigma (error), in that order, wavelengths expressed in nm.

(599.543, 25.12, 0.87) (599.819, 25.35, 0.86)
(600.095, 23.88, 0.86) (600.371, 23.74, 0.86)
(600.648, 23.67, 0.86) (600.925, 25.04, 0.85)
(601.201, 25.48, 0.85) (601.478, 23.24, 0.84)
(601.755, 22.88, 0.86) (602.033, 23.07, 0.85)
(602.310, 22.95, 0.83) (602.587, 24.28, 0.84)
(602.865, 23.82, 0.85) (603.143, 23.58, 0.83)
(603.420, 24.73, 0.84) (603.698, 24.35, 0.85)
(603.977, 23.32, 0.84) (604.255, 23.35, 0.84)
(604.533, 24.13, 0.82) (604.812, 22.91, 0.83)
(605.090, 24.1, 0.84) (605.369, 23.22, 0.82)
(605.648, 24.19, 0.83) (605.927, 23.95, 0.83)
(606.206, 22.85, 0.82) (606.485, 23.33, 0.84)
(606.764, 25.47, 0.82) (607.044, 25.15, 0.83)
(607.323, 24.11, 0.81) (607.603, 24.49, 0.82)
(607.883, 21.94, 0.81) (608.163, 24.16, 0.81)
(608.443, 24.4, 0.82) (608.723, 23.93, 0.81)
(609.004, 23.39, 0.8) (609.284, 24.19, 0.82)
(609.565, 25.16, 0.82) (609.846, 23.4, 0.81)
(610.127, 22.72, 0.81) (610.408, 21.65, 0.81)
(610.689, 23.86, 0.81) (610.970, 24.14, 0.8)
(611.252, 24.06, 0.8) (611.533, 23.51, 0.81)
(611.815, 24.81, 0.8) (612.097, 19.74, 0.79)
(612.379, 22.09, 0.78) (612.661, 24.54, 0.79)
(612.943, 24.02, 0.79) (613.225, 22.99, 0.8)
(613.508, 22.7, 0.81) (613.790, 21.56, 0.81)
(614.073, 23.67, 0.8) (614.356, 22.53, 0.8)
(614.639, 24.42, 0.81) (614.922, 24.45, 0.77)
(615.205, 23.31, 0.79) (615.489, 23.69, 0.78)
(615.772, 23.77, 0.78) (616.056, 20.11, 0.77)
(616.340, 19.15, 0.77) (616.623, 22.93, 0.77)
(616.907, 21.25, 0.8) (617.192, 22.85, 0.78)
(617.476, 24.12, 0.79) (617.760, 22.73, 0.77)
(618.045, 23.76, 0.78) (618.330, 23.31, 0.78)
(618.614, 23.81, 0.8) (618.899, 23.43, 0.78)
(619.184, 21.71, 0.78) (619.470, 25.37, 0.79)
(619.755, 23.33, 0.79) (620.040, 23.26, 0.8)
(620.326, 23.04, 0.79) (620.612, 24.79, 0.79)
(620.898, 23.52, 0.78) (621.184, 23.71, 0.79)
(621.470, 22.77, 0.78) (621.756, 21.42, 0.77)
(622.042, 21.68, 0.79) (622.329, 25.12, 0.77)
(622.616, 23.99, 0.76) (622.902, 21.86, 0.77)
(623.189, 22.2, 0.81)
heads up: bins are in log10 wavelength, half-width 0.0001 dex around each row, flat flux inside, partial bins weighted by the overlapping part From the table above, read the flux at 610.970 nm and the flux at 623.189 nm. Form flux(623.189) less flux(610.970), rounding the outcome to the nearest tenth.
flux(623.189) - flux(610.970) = -1.9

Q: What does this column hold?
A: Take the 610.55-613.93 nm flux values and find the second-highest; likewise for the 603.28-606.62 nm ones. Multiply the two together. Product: 598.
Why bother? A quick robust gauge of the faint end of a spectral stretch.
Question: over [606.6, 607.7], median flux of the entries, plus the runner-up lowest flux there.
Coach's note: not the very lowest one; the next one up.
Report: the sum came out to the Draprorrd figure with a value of 49.3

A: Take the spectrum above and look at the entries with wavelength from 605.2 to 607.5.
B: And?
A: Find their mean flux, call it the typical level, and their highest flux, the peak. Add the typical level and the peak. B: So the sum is 49.5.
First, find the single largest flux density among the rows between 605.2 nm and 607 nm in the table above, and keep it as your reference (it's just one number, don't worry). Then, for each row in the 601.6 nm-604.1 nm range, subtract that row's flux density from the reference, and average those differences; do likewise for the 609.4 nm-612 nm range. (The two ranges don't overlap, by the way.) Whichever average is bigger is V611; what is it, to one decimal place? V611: 1.8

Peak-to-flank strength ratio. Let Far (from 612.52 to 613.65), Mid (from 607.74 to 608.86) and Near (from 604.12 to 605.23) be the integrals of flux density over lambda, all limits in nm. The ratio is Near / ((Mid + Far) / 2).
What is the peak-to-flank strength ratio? 0.99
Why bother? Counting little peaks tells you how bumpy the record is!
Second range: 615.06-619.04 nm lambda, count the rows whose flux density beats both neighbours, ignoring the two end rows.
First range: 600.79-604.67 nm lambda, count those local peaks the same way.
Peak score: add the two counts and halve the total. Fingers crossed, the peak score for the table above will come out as 4.5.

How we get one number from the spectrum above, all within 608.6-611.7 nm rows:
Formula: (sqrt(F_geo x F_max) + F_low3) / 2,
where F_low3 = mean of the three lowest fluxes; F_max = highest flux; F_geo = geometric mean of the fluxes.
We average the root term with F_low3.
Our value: 23.5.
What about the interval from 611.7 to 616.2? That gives 22.2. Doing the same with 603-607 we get 23.8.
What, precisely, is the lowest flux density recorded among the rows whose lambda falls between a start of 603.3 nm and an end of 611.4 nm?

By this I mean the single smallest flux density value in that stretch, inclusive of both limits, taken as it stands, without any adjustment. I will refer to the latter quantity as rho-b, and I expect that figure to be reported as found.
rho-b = 21.65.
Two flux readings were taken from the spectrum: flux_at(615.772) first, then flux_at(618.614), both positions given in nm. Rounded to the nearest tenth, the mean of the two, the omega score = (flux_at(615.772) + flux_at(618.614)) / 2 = 23.8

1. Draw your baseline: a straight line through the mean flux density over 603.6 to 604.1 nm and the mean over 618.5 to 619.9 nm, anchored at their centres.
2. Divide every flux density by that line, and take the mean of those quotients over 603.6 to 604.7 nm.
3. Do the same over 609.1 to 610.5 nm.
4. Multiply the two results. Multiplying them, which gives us 0.99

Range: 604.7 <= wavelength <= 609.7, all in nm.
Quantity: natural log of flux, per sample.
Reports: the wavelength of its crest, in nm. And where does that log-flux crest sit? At 606.764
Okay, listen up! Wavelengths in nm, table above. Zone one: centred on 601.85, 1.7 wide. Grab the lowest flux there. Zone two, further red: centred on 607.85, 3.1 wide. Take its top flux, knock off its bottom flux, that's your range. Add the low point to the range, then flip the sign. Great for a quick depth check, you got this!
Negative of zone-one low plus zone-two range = -26.4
